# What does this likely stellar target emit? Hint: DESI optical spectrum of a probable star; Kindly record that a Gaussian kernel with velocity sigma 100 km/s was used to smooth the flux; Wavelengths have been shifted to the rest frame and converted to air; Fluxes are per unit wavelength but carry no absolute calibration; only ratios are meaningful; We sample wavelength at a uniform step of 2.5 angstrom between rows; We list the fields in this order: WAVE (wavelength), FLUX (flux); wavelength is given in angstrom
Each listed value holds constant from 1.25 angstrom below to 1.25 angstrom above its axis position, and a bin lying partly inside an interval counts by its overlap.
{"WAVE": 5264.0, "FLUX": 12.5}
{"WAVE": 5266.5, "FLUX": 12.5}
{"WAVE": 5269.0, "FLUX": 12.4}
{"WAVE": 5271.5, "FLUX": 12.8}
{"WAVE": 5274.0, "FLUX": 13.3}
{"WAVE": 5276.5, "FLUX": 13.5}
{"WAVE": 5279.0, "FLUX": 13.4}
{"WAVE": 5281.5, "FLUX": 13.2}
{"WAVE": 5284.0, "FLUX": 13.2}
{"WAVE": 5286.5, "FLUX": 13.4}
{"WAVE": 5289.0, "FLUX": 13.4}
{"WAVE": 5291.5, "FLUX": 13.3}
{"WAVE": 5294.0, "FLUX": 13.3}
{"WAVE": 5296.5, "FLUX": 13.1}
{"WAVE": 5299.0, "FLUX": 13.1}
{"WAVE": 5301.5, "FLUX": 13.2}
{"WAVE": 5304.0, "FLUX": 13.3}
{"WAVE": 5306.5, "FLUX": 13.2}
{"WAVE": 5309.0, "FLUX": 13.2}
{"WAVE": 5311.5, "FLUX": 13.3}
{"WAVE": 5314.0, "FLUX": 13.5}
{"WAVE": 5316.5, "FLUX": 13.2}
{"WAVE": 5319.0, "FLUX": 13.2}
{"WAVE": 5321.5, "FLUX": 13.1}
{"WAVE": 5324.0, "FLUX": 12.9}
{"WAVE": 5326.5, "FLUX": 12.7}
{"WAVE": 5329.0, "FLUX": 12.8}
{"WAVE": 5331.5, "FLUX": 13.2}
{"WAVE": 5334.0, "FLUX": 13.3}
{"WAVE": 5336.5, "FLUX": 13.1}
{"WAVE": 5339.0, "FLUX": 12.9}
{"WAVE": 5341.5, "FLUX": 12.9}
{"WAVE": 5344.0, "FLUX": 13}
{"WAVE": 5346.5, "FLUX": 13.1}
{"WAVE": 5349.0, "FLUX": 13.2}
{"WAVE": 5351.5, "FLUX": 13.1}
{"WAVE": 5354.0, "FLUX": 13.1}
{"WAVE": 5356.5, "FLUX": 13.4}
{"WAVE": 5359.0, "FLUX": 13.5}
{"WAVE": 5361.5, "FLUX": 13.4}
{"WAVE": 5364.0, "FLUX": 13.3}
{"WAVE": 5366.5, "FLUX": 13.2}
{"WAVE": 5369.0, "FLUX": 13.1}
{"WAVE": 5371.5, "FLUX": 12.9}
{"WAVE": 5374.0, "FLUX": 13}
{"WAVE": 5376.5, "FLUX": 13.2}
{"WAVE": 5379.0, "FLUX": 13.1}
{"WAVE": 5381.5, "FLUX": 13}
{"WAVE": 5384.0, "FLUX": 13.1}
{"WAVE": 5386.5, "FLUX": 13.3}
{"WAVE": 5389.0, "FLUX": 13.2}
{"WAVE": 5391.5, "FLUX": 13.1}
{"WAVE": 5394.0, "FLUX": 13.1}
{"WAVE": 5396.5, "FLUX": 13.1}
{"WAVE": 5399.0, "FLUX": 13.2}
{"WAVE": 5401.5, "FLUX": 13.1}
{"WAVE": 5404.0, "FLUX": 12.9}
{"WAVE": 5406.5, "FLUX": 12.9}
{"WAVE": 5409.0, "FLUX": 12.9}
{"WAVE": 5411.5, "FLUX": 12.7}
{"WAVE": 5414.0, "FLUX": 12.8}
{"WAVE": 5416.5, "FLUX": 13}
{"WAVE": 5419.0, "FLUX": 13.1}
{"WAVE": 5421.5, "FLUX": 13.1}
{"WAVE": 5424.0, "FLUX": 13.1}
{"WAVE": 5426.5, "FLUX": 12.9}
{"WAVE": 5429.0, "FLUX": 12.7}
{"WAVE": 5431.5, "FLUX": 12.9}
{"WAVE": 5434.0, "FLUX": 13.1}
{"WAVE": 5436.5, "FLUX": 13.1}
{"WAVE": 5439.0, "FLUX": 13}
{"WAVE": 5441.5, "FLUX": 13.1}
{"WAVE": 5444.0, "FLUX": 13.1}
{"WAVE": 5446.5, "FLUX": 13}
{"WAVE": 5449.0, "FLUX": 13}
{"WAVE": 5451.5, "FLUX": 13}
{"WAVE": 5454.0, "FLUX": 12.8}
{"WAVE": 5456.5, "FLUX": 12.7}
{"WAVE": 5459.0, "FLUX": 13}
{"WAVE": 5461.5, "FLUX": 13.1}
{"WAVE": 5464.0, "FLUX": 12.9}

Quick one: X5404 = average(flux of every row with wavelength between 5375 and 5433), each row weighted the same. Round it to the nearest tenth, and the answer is 13.0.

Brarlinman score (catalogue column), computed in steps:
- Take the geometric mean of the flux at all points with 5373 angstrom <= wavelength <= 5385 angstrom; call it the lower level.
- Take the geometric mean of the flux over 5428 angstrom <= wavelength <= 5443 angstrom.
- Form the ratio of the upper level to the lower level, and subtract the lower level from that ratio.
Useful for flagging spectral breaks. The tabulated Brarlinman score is -12.1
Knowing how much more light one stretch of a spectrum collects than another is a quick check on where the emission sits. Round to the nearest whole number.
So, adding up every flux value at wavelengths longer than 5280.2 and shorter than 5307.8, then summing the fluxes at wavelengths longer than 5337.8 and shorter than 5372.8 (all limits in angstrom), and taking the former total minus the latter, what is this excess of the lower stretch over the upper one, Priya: -38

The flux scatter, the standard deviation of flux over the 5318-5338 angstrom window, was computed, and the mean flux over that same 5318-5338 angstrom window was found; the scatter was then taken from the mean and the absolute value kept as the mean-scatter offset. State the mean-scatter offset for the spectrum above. 12.8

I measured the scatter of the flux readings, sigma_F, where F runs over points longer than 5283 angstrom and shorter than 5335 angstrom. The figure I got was 0.19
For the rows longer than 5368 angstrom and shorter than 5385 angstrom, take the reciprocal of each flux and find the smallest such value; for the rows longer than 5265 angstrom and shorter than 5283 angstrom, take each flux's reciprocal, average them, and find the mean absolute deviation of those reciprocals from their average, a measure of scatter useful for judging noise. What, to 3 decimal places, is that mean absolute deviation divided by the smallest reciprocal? 0.030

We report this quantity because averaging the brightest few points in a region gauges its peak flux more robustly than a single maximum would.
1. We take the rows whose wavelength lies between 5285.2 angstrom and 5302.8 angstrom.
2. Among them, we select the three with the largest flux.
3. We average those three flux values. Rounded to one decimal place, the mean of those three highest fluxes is 13.4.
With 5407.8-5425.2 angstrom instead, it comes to 13.1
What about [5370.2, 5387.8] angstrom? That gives 13.2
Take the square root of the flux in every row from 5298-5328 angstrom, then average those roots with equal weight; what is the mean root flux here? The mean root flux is 3.627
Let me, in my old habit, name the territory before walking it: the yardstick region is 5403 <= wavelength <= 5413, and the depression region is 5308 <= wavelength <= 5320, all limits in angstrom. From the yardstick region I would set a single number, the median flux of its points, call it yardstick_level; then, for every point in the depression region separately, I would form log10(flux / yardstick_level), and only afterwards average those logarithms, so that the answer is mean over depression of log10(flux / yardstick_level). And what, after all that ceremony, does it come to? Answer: 0.013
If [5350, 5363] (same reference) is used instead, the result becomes 0.013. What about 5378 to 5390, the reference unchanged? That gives 0.008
